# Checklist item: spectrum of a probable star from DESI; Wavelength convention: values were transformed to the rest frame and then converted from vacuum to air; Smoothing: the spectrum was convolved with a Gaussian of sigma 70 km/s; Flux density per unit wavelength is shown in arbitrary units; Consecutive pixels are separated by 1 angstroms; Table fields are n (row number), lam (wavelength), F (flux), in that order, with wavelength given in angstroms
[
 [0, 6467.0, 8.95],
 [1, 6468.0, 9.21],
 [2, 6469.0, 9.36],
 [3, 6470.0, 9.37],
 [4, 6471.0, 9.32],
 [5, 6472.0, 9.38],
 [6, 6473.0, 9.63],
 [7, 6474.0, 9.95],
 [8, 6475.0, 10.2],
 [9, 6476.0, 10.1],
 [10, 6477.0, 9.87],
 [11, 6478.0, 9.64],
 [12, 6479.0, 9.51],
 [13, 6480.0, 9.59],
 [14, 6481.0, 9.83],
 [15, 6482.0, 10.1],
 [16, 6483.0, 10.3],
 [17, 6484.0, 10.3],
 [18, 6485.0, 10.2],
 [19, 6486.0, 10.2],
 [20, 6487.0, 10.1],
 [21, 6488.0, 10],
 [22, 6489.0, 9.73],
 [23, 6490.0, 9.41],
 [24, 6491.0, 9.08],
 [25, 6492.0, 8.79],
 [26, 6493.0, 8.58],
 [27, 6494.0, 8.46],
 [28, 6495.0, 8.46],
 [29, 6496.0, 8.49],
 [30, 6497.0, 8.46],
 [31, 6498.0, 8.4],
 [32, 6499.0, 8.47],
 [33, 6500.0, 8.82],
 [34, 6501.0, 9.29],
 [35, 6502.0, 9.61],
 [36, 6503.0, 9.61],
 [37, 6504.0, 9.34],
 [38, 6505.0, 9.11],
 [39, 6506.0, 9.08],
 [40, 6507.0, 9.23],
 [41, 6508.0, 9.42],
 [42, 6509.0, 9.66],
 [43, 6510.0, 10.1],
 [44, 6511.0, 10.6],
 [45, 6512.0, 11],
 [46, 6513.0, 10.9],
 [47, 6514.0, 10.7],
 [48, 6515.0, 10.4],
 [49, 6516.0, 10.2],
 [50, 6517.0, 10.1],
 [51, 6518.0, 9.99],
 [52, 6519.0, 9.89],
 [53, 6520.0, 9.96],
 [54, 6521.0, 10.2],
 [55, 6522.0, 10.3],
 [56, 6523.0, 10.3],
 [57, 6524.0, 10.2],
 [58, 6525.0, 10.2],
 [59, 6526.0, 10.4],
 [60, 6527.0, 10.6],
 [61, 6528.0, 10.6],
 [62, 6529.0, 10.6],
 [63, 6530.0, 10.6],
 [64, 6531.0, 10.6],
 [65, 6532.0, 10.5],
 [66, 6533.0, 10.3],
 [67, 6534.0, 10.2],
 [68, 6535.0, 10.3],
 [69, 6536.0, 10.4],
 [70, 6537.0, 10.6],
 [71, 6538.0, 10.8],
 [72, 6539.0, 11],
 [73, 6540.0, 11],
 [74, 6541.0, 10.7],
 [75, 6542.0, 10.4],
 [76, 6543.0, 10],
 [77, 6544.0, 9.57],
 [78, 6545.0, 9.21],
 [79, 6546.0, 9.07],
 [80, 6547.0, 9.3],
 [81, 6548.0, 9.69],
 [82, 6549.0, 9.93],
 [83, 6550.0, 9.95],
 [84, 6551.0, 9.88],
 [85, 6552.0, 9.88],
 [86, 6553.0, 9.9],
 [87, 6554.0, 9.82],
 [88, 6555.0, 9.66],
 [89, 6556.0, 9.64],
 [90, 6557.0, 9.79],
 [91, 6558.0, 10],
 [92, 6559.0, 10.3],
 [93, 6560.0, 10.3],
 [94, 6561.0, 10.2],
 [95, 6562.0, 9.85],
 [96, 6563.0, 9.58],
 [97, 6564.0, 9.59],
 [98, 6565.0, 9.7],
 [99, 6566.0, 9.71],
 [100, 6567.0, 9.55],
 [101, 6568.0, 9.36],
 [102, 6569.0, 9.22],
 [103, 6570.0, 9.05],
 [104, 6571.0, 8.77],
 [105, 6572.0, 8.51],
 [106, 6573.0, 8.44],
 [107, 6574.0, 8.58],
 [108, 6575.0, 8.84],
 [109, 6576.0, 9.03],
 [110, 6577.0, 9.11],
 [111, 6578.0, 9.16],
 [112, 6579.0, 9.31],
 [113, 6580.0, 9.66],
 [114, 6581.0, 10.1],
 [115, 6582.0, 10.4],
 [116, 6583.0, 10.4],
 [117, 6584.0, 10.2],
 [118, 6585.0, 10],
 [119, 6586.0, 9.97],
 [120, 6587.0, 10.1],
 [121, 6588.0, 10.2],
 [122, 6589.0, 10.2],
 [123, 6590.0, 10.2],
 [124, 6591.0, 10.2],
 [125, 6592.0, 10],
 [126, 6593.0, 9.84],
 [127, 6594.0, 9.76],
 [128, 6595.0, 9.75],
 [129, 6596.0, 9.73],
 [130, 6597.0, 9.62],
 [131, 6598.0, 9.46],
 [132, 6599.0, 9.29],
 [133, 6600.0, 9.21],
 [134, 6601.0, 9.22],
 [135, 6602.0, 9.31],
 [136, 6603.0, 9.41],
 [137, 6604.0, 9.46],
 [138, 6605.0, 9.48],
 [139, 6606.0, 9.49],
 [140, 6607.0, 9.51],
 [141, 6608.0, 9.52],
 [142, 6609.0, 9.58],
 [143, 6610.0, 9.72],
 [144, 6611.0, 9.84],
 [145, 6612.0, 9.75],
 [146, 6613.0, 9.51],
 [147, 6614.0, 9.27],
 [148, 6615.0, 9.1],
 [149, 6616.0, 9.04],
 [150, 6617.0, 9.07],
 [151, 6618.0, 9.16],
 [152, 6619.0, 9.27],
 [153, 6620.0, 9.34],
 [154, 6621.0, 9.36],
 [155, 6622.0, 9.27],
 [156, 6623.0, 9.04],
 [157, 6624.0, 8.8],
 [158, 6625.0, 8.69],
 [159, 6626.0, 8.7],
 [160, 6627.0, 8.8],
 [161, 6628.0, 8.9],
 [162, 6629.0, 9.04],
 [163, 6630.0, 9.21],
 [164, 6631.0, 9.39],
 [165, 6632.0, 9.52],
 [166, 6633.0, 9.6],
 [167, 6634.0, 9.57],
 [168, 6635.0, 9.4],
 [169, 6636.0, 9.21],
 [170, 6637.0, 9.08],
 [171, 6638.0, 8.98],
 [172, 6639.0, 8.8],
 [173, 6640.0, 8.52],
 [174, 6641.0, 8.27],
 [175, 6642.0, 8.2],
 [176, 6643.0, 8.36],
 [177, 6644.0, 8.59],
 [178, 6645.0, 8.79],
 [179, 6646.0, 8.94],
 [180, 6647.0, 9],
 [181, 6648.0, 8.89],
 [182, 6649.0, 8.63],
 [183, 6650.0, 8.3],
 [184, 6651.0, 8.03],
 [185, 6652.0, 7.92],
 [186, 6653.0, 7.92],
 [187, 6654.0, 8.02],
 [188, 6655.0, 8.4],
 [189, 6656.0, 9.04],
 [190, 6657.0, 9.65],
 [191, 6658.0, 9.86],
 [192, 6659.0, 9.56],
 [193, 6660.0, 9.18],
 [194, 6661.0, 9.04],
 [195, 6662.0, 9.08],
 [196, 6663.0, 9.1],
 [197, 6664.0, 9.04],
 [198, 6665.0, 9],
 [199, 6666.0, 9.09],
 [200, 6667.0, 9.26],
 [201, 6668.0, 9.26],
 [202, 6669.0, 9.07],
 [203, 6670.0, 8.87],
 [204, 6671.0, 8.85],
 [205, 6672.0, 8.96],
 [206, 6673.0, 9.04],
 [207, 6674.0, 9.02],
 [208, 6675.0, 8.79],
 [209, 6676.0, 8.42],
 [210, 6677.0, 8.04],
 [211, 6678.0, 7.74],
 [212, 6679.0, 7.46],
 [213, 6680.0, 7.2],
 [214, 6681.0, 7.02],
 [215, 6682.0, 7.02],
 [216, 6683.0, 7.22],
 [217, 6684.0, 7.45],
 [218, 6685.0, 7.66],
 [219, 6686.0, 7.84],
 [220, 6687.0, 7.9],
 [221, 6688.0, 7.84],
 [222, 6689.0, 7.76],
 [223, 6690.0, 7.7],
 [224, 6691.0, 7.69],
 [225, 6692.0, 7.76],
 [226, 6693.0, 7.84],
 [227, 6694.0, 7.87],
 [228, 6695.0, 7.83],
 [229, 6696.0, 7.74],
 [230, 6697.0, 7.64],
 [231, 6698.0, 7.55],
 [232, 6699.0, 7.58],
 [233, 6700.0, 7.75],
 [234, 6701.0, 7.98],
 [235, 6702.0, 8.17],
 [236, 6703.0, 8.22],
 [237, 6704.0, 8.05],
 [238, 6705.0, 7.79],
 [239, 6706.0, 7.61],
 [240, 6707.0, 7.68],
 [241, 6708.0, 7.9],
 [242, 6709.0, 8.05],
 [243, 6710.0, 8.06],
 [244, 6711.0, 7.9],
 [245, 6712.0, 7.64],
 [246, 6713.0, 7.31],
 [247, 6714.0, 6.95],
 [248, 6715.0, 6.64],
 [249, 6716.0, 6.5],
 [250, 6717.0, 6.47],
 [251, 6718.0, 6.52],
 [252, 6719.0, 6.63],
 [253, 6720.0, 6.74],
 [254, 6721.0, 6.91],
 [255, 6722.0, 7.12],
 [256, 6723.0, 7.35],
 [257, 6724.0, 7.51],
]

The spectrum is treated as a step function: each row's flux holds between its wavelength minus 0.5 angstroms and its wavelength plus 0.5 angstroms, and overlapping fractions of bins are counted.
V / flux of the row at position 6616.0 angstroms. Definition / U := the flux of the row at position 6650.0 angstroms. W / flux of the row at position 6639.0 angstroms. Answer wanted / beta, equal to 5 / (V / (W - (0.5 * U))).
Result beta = 2.6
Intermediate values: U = 8.3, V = 9.04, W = 8.8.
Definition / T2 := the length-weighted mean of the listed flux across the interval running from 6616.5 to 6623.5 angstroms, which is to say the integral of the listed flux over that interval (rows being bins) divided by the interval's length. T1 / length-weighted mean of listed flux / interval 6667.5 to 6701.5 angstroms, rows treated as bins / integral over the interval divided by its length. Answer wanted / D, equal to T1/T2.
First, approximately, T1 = 8.0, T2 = 9.2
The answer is 0.87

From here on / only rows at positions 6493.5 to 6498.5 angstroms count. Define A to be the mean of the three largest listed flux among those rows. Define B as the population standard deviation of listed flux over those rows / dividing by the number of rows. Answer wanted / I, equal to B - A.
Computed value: -8.4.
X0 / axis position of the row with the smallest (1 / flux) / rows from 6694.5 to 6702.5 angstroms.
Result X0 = 6702.0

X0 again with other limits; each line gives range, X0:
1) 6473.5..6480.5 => 6475.0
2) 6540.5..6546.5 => 6541.0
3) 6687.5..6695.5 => 6694.0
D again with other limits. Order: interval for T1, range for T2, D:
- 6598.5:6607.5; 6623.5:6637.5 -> 1.03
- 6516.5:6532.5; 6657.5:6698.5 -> 1.24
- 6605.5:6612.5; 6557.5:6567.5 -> 0.97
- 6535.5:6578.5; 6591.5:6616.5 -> 1.02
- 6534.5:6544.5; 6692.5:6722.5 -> 1.40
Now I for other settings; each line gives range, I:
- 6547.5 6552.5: -9.8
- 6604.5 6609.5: -9.5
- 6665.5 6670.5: -9.1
